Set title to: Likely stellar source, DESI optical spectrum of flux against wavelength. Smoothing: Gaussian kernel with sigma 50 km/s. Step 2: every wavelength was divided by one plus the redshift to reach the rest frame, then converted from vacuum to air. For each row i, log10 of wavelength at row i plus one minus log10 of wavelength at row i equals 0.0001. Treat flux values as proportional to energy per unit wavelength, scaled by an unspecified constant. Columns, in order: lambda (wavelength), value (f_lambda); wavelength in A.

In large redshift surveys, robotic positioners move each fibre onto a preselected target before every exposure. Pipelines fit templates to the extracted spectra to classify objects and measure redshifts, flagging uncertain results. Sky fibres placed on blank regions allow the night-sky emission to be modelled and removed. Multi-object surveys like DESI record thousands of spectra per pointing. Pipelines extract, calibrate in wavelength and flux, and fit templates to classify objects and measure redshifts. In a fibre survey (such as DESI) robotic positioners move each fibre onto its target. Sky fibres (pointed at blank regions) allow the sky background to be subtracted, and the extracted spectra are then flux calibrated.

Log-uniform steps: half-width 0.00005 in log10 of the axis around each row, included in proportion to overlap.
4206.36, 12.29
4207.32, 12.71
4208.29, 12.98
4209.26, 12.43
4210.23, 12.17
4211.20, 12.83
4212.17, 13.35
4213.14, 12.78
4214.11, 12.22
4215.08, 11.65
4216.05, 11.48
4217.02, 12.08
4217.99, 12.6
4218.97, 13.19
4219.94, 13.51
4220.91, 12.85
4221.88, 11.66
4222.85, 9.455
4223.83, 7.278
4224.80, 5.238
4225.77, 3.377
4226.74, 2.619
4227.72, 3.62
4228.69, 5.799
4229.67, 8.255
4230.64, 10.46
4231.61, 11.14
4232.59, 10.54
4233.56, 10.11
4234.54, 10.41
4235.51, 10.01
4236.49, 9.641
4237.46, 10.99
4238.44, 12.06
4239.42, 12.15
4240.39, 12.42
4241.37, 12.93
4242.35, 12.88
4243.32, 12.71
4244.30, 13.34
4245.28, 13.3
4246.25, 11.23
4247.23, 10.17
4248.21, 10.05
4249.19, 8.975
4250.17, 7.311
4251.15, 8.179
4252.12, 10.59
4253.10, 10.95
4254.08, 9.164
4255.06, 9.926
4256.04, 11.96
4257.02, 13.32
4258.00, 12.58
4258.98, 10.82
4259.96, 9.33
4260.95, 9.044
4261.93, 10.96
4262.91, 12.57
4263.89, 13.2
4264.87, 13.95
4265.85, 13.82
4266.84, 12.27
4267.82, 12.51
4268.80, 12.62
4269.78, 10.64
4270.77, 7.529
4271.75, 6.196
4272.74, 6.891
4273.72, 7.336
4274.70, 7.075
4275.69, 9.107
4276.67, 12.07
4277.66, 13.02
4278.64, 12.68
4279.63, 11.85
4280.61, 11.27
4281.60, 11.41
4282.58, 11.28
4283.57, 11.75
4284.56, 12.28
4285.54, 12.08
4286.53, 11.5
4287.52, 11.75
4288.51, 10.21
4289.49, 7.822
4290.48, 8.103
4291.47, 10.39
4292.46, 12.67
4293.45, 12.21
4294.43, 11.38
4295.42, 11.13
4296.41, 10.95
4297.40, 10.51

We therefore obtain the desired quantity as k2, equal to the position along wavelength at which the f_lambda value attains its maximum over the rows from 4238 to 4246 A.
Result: 4244.30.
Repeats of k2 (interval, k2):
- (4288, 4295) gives 4292.46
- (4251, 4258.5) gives 4257.02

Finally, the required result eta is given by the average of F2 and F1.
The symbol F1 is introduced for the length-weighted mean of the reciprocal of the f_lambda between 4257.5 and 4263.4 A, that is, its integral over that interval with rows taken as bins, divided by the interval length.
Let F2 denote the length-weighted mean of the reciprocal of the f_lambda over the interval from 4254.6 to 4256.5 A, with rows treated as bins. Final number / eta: 0.093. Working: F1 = 0.093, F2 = 0.092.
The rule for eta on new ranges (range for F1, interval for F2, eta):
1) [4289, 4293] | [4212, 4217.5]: 0.094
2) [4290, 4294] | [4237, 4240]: 0.090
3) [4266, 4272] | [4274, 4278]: 0.103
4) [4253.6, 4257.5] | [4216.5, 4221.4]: 0.085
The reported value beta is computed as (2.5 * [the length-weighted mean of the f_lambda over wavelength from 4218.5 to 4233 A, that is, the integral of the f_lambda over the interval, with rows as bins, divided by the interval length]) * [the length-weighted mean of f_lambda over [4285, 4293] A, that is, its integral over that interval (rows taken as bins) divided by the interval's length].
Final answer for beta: 227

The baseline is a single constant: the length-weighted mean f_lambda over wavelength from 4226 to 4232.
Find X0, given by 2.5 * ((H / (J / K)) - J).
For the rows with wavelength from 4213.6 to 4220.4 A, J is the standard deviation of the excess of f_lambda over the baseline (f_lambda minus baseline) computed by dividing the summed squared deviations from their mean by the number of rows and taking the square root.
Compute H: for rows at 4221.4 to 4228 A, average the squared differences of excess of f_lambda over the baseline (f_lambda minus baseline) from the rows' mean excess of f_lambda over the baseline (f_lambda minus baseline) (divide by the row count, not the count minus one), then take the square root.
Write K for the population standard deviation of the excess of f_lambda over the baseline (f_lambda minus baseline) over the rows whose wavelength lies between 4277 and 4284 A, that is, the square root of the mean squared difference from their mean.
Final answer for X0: 6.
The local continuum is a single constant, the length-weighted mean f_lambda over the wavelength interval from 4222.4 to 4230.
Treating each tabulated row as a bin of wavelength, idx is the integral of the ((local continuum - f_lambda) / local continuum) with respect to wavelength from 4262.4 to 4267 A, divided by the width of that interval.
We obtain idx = -1.3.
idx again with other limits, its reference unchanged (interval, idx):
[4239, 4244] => -1.2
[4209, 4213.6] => -1.3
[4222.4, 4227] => 0.0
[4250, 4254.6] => -0.7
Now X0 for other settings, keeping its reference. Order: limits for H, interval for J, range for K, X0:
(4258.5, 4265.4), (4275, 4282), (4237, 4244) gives -1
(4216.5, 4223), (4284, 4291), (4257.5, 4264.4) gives -2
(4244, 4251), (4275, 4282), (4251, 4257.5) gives 4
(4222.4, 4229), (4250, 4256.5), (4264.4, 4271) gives 4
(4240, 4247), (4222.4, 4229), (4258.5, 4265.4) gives -4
